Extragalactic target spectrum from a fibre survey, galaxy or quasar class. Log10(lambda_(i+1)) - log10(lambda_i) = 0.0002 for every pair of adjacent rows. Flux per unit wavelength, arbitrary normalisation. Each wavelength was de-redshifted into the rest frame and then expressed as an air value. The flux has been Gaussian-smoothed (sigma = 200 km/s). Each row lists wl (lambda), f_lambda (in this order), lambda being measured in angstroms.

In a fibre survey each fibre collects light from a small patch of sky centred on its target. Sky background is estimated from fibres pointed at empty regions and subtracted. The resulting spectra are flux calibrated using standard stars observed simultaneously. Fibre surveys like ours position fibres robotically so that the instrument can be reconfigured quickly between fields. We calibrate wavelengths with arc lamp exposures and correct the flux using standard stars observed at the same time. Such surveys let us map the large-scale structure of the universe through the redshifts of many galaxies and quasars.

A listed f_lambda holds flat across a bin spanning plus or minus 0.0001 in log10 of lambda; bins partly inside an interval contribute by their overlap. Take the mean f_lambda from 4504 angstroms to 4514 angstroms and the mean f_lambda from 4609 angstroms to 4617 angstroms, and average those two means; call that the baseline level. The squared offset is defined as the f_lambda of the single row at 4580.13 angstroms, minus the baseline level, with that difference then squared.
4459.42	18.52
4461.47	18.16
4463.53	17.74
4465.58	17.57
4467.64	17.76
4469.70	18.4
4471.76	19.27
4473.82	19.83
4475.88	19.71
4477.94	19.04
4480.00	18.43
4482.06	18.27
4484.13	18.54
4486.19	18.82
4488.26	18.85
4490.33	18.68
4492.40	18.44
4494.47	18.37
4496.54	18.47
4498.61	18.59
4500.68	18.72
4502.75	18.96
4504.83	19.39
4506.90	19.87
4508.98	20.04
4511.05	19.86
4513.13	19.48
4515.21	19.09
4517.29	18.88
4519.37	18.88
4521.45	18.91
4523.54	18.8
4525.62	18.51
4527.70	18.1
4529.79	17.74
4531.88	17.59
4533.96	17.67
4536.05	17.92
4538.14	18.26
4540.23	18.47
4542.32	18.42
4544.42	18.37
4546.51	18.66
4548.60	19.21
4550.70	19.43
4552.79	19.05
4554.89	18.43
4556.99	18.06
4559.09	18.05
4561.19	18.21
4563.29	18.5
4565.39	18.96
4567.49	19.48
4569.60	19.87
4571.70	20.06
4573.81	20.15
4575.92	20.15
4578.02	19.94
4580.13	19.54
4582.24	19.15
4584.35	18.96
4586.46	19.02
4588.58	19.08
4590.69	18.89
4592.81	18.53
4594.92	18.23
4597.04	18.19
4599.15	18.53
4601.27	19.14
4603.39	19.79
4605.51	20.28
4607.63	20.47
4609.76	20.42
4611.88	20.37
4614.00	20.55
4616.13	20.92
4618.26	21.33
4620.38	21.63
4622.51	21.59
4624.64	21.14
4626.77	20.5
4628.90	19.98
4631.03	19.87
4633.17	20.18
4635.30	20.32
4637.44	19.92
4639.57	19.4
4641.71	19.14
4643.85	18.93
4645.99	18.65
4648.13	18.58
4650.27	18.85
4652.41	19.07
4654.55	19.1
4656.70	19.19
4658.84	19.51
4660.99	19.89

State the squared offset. 0.4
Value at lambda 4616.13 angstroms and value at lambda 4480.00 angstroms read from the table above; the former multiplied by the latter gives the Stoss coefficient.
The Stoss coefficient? 386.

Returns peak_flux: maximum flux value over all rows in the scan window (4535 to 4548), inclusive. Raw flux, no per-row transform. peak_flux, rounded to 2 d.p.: 18.66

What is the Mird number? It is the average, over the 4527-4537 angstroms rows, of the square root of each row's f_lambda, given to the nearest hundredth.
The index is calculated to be 4.22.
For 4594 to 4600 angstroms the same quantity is 4.28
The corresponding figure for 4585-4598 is 4.32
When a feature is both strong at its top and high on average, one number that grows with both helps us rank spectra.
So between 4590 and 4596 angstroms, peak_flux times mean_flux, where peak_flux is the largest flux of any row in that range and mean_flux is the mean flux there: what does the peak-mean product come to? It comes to 350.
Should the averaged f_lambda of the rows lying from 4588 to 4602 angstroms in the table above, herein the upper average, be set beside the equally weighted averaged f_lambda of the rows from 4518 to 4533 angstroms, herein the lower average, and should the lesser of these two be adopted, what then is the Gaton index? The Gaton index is 18.4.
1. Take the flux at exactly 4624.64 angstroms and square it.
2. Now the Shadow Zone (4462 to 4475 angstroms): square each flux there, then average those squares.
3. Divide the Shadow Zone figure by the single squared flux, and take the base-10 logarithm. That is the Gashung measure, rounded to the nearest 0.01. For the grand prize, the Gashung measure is -0.12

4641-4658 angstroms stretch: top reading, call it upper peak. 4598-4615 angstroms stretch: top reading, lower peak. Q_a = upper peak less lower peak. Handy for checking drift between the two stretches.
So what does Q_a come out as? -1.36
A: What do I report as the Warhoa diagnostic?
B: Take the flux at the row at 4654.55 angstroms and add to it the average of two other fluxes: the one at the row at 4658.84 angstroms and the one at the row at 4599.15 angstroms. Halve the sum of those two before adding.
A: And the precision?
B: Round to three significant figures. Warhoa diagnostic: 38.1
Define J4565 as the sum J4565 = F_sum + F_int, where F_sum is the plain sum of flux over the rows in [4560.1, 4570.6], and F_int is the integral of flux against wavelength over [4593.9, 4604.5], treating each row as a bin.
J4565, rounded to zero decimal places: 294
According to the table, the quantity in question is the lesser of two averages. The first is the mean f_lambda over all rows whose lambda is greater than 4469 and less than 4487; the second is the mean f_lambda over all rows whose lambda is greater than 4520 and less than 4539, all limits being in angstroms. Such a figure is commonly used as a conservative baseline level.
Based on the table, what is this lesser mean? 18.2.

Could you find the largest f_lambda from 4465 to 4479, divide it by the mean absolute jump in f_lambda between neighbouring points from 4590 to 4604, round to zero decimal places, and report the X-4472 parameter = 52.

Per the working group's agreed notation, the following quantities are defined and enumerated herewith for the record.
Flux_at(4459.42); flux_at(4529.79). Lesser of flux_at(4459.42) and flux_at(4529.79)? 17.7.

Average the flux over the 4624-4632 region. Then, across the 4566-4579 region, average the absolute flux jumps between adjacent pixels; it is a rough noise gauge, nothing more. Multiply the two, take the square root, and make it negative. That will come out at -1.89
